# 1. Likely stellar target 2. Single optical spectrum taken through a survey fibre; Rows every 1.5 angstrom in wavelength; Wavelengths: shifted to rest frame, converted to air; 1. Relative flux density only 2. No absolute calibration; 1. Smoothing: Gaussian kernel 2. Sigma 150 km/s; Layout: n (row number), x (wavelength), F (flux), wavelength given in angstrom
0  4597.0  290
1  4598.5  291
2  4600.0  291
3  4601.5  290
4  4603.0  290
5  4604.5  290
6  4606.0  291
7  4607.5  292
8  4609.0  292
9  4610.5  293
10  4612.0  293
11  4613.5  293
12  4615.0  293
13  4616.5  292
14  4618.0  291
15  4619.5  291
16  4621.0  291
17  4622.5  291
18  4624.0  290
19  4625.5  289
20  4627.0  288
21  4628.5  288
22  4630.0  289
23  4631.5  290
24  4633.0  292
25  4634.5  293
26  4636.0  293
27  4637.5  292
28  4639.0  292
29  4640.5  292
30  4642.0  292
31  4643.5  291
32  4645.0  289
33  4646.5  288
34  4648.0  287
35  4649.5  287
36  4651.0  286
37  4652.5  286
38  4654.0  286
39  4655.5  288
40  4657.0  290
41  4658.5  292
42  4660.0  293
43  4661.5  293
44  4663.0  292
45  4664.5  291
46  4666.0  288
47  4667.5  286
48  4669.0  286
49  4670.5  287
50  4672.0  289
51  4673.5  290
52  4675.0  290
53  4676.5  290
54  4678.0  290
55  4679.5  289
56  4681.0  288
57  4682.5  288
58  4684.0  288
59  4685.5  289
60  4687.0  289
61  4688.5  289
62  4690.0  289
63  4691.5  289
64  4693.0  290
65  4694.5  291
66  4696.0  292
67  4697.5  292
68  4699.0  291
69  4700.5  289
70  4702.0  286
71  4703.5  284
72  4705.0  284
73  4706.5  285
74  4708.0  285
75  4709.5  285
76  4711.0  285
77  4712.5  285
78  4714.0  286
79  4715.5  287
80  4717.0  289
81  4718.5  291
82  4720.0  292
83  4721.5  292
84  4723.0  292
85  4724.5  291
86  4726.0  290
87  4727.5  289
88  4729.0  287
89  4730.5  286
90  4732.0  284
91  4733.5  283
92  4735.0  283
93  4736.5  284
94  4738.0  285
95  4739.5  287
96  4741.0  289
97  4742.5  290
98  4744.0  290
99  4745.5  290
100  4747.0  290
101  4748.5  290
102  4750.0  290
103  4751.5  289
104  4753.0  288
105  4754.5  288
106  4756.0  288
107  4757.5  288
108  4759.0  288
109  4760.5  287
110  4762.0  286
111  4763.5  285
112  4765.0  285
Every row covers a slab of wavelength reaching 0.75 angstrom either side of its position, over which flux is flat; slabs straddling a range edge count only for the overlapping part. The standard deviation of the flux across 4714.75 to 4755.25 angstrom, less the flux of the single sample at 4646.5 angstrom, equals -285.3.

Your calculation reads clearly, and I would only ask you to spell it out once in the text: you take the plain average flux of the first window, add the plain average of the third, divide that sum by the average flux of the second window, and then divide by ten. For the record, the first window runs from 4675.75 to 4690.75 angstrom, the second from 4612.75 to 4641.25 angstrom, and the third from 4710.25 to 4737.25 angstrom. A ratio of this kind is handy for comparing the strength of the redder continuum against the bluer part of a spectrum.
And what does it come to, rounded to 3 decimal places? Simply 0.198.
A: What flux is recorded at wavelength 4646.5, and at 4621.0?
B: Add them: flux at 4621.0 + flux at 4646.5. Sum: 579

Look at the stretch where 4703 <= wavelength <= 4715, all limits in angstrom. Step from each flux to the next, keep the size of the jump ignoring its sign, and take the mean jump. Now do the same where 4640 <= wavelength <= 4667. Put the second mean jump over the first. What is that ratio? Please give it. 3.7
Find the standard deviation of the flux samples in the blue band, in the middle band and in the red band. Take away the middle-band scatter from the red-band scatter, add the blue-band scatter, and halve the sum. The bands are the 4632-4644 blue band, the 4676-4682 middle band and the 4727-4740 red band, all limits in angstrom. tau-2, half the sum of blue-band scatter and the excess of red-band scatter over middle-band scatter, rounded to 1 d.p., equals 0.9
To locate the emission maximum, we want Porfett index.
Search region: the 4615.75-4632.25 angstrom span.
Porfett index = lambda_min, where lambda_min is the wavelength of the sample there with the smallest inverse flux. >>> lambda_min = 4616.5 angstrom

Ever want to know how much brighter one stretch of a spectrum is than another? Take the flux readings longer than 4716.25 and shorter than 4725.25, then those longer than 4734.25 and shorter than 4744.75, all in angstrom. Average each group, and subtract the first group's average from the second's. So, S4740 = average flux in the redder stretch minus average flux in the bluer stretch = -4.3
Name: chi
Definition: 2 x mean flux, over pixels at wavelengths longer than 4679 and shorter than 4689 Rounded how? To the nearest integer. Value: 577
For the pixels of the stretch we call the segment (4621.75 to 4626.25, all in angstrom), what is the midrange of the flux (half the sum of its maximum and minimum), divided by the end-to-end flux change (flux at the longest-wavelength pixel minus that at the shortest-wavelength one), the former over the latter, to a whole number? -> -145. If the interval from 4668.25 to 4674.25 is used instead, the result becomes 72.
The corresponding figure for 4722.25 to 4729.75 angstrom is -58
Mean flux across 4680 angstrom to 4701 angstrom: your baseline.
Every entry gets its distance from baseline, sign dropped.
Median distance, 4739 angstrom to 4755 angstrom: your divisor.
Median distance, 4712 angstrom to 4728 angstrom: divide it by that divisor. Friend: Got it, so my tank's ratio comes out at 5.7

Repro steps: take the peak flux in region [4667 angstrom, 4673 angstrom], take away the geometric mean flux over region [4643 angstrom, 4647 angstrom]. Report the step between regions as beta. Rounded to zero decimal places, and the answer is 0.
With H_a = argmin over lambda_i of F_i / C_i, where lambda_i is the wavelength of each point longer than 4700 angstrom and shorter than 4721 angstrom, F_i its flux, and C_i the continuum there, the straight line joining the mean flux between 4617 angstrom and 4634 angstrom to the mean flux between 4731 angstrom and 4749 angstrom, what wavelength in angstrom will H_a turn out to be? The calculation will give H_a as 4703.5 angstrom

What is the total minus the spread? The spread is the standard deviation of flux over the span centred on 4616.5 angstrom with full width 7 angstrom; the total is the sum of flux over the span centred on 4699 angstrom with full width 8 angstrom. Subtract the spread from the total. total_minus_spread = 1449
